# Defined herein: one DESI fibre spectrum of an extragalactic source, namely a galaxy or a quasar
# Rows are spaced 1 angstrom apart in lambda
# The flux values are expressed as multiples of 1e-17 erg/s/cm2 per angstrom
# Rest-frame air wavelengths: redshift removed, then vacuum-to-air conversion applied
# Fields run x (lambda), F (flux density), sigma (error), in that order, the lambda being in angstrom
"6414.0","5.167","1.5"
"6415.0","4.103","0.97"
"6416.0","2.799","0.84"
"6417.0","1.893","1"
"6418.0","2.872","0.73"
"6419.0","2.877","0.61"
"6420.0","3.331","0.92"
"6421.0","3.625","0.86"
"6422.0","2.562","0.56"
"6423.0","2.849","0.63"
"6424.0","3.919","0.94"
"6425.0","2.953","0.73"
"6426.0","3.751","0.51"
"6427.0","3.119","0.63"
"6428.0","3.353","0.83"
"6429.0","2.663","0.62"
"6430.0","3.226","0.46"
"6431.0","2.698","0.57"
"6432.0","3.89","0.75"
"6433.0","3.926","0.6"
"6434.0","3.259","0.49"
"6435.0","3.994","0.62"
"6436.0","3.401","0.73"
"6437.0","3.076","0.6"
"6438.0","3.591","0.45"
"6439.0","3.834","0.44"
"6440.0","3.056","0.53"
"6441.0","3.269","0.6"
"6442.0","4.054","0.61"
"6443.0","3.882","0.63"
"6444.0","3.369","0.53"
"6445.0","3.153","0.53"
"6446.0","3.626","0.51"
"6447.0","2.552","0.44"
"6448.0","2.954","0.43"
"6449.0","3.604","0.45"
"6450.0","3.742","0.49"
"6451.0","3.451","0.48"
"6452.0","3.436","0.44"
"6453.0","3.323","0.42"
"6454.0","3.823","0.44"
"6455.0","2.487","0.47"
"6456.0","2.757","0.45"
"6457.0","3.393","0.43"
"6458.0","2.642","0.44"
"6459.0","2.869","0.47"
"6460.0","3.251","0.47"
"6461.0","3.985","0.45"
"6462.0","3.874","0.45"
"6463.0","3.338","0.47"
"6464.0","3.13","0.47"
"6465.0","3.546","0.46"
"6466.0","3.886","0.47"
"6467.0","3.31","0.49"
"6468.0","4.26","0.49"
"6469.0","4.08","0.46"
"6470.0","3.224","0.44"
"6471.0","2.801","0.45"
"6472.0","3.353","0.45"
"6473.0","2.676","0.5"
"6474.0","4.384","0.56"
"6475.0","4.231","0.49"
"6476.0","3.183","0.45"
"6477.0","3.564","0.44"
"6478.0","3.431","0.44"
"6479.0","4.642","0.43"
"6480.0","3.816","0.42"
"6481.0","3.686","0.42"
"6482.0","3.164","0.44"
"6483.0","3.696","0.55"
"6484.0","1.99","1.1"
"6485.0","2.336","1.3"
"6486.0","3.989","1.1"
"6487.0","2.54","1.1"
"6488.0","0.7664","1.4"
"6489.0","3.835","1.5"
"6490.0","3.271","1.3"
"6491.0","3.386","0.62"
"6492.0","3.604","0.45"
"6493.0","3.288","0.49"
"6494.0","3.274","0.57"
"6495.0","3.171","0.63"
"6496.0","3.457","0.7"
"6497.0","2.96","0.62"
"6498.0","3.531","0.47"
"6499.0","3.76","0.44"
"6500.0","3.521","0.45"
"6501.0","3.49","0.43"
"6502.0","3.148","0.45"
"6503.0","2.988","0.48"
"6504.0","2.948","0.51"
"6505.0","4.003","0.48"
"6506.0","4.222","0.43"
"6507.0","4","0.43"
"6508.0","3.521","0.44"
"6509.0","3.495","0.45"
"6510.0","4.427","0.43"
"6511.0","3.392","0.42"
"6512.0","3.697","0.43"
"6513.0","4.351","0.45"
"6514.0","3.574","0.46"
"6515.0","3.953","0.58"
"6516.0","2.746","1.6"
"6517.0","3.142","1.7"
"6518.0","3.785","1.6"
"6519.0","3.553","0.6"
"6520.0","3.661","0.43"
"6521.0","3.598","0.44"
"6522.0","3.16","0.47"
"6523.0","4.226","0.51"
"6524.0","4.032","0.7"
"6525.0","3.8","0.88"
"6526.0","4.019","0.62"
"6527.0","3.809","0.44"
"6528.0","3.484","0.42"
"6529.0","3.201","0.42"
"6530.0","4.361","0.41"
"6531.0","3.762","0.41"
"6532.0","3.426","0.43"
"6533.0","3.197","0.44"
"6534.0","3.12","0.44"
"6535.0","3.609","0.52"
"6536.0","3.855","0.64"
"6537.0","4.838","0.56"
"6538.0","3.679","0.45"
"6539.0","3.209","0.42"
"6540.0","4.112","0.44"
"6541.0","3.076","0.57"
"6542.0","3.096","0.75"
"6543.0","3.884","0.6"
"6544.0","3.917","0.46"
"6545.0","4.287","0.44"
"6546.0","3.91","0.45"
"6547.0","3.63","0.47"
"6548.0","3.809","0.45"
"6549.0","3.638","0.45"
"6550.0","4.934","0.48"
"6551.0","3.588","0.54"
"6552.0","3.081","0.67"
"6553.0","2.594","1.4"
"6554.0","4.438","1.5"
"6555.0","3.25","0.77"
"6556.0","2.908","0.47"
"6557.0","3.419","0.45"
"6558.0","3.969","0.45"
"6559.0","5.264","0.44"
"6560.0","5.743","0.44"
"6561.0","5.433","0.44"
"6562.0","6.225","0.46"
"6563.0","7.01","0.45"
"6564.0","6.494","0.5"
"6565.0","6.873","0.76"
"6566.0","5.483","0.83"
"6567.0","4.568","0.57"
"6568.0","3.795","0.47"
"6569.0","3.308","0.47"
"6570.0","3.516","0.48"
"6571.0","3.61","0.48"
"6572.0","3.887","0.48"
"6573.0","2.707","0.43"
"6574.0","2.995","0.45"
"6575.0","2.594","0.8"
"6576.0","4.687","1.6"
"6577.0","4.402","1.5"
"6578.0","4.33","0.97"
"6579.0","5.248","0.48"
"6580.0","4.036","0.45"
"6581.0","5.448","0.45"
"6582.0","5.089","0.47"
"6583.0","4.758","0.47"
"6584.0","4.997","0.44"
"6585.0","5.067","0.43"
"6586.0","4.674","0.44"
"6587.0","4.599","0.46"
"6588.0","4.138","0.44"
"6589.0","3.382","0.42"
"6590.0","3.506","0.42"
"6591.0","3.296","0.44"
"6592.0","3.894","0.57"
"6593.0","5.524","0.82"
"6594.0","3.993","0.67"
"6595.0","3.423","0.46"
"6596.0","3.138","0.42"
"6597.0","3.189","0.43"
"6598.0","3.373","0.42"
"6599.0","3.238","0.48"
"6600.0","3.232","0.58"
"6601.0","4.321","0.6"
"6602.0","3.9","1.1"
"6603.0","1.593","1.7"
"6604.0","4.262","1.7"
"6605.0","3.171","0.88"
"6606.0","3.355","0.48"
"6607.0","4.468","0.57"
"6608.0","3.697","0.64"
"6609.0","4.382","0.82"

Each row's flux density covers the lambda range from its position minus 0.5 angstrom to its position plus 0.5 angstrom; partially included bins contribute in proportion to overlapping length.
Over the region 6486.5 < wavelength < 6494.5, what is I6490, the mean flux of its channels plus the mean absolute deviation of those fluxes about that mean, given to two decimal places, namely 3.67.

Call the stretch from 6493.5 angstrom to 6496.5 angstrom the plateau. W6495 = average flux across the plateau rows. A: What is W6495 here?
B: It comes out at 3.30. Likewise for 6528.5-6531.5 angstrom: 3.77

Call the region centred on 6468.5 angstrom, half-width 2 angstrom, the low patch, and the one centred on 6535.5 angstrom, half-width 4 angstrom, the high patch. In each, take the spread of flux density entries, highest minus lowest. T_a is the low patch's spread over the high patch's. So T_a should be 0.60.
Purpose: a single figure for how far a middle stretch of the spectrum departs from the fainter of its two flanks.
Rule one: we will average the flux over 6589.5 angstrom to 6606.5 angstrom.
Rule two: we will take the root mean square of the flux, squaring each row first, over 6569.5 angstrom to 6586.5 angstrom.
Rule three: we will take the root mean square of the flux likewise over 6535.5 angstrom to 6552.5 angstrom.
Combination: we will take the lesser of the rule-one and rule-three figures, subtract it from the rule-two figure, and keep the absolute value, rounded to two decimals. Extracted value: 0.77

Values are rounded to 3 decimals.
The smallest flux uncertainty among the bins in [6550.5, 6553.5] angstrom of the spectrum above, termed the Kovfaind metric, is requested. 0.540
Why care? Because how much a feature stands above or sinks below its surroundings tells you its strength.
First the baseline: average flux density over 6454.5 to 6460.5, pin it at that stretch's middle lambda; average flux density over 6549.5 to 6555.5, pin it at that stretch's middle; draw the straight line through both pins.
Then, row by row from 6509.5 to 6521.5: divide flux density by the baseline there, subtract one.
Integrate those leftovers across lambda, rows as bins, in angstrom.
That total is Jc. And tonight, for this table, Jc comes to 1.08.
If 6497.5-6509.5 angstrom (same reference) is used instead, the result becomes 1.07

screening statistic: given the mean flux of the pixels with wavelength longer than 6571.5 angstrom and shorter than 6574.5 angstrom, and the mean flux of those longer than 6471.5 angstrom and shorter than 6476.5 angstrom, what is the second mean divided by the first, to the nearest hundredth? 1.12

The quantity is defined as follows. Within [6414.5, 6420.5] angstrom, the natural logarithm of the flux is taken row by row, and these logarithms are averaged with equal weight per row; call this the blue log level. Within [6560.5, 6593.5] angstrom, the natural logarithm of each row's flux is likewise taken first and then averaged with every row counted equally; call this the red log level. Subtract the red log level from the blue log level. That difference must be -0.41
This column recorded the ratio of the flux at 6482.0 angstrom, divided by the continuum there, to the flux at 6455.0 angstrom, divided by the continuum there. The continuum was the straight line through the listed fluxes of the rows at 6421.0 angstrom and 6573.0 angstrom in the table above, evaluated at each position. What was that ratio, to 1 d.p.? 1.3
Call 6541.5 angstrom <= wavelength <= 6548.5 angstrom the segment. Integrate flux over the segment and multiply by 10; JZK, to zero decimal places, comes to 265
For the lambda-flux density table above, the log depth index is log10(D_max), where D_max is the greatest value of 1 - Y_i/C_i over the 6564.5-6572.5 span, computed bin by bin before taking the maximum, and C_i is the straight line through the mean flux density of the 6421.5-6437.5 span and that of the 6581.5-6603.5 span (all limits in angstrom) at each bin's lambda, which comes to -0.86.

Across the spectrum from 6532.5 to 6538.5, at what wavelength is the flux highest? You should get 6537.0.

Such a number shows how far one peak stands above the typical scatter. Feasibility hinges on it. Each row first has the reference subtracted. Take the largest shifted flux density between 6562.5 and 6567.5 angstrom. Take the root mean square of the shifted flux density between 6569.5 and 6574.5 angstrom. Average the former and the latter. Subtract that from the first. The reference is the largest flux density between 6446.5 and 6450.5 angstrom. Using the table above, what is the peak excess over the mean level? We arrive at 1.3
